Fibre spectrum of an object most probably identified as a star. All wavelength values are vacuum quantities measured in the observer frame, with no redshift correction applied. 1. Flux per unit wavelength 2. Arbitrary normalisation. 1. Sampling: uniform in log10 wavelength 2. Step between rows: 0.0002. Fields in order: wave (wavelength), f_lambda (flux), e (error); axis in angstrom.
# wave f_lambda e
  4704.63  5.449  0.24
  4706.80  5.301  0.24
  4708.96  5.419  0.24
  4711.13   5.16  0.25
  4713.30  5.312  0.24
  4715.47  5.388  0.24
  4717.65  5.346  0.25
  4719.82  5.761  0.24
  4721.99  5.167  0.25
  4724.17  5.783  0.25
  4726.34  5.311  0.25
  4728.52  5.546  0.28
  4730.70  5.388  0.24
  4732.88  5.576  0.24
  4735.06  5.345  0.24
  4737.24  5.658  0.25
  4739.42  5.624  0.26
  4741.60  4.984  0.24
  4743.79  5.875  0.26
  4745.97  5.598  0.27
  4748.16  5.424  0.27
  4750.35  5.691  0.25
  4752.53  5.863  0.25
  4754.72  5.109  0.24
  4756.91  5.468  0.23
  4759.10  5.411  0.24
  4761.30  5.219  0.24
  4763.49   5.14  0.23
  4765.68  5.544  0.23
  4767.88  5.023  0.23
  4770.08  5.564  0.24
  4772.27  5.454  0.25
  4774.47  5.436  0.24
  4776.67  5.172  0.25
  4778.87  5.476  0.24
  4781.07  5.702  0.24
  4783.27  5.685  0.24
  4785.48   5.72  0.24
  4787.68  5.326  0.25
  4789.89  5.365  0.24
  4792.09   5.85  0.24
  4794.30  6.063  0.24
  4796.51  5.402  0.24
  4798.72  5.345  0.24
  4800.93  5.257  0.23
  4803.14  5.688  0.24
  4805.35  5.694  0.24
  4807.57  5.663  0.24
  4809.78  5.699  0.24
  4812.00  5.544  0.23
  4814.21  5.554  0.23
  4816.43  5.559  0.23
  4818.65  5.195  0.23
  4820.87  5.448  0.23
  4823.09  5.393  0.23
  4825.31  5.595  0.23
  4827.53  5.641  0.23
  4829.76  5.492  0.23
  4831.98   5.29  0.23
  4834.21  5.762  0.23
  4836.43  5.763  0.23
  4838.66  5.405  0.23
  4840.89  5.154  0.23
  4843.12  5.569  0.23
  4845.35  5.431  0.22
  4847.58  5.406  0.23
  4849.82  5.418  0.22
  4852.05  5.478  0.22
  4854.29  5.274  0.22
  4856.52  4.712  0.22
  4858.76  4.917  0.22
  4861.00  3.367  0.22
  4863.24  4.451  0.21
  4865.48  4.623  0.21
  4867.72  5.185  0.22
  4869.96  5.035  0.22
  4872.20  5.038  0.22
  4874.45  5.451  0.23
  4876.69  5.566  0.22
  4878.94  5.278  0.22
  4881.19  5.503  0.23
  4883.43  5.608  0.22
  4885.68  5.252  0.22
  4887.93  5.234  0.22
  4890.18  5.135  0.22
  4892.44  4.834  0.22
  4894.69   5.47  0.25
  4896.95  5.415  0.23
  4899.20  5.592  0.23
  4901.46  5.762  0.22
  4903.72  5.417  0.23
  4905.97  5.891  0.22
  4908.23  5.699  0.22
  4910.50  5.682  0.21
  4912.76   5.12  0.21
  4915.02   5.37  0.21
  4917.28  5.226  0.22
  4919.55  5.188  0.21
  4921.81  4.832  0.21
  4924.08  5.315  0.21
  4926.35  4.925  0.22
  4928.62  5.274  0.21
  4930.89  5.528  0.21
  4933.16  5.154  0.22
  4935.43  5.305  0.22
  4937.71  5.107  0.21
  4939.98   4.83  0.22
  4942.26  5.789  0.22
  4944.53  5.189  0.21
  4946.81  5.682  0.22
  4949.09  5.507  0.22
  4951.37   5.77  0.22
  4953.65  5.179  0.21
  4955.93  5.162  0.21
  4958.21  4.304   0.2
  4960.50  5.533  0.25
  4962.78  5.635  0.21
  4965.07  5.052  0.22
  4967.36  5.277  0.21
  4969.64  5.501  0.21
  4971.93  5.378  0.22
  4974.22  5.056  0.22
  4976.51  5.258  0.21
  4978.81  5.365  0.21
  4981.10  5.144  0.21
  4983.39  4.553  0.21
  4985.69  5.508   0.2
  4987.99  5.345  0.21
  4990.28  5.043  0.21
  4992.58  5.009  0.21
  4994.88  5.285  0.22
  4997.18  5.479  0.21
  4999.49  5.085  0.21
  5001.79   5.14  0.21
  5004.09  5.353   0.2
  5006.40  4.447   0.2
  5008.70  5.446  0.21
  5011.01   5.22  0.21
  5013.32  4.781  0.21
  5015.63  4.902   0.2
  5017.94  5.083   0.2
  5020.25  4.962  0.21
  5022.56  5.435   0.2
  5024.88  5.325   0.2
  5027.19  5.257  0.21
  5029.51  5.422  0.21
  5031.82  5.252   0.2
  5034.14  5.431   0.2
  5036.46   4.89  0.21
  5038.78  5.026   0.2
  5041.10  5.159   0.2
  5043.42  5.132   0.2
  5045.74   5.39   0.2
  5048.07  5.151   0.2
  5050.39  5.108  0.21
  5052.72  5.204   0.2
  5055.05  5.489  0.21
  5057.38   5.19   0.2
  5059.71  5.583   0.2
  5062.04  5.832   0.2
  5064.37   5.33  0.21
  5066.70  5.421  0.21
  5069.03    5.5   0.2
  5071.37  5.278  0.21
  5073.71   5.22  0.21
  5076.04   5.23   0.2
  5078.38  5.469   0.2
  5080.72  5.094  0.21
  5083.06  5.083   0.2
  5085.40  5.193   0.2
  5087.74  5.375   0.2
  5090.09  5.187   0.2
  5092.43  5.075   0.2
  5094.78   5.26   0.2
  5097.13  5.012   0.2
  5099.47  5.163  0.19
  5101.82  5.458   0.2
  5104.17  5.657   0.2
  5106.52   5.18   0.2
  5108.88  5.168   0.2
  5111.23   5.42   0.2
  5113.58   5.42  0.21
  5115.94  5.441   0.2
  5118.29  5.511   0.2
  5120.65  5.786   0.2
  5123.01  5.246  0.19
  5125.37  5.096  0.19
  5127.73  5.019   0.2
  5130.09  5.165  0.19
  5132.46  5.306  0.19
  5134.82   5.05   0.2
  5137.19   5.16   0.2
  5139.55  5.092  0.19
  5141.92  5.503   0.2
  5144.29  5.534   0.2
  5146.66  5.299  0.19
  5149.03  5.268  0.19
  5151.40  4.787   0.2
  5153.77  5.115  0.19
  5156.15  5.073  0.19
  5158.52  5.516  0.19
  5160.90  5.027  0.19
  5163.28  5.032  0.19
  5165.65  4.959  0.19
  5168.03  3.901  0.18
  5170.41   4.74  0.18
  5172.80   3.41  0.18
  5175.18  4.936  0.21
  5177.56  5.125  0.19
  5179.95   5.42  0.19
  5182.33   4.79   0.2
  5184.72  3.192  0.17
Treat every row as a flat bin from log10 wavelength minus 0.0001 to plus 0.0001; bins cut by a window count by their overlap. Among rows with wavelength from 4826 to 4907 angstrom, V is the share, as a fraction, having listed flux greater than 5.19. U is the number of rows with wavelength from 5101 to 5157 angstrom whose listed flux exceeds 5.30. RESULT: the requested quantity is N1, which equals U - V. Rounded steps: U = 10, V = 0.69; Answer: 9.3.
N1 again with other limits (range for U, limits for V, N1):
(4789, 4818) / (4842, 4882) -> 11.4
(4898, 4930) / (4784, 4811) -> 7.0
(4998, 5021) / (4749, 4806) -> 1.2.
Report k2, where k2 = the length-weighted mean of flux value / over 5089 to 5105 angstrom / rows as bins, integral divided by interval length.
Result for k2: 5.25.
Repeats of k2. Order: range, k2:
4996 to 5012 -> 5.17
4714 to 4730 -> 5.46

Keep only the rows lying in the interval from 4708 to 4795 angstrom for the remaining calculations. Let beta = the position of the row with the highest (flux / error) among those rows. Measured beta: 4794.30 angstrom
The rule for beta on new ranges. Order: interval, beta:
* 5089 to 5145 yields 5120.65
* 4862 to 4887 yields 4883.43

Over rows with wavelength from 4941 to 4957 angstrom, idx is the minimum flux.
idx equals 5.162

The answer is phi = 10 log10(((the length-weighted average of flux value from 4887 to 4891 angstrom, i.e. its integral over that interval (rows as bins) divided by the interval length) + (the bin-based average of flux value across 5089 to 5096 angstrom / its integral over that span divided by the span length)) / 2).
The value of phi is 7.14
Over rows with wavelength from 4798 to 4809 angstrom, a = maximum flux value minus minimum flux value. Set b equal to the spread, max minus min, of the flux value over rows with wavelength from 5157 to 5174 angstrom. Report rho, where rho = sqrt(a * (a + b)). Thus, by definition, 1.05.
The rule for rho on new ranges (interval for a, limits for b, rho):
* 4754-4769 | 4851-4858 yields 0.82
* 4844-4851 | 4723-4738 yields 0.11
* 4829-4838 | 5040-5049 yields 0.59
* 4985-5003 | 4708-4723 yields 0.74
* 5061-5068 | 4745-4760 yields 0.79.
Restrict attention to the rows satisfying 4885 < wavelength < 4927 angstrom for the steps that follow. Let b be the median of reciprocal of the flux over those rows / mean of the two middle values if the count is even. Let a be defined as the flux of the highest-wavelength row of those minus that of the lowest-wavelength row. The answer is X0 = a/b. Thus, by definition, -1.7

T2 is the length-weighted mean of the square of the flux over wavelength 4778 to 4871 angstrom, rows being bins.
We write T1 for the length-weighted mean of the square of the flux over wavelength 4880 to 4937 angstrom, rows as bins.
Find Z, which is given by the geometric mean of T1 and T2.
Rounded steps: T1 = 28.7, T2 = 29.0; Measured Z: 28.8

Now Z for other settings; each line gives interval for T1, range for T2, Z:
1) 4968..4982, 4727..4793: 29.0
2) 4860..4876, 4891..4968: 25.7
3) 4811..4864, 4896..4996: 28.2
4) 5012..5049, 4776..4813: 28.8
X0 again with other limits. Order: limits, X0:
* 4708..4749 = 0.0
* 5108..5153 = -2.0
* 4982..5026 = 4.0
